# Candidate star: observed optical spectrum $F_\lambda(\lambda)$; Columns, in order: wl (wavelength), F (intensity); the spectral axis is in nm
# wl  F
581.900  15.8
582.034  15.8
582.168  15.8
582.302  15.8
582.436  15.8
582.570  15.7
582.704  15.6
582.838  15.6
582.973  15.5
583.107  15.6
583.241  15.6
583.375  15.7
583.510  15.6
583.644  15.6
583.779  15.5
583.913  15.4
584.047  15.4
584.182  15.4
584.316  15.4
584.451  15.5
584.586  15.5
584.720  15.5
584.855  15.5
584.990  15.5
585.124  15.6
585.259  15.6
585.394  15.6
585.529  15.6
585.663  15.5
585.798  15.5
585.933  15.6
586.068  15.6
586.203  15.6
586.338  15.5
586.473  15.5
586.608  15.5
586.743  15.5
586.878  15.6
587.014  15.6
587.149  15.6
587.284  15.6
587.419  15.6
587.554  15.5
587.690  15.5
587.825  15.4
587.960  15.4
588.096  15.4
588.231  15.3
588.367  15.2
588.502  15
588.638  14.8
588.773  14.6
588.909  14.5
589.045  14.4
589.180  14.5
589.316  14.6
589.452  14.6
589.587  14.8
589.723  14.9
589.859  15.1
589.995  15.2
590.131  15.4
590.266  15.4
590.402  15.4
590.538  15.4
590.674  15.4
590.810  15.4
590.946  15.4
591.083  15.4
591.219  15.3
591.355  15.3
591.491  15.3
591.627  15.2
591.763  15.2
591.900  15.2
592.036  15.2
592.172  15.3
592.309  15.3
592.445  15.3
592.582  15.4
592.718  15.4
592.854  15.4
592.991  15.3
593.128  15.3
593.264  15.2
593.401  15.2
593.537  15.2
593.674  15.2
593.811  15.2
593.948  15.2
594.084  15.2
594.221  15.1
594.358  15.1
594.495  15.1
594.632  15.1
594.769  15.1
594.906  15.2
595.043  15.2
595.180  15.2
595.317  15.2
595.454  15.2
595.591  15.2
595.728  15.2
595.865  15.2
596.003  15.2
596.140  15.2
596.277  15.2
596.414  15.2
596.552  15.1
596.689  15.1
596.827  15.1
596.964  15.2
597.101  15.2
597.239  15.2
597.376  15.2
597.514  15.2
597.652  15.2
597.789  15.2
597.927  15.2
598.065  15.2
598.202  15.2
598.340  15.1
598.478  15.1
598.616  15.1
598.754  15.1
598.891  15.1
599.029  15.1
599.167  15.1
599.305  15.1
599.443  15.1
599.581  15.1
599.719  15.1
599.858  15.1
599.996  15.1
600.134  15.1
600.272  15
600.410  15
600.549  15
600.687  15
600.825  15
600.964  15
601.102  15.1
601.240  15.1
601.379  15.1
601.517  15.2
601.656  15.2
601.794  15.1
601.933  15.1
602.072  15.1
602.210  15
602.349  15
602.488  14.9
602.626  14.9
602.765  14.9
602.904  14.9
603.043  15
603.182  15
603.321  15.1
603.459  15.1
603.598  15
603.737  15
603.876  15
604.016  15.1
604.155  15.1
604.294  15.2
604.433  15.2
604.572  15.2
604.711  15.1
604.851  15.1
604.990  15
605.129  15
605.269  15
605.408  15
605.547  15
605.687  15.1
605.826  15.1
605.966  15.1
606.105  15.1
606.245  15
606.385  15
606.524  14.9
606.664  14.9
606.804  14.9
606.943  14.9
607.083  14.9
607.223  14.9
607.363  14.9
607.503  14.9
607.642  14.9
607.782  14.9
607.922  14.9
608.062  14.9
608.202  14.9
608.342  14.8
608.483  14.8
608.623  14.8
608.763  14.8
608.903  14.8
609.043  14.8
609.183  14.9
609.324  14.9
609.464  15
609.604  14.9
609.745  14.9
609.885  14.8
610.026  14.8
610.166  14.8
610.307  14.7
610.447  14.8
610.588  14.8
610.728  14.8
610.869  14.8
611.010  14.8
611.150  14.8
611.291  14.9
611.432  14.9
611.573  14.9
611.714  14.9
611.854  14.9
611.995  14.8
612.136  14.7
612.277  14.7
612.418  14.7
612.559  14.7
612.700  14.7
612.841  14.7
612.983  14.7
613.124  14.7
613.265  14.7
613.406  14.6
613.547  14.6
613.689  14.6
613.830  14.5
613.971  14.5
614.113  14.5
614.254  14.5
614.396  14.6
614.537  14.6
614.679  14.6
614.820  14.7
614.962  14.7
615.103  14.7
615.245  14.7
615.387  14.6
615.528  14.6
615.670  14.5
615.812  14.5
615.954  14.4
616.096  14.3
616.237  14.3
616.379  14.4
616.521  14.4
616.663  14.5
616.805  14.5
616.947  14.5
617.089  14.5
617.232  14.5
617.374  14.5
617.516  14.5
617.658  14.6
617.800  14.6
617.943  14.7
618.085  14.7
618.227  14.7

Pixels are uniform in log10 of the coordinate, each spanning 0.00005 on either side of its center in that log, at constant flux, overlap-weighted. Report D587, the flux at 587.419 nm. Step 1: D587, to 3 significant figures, 15.6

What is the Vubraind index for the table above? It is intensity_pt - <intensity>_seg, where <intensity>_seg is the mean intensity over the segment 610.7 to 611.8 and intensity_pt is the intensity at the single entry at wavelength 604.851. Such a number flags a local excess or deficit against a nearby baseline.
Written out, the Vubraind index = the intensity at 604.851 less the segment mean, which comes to 0.25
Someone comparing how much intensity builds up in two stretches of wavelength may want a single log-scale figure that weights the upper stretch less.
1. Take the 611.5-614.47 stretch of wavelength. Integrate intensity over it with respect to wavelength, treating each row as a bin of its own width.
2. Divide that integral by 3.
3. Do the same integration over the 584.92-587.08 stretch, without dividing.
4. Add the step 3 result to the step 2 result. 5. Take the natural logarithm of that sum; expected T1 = 3.87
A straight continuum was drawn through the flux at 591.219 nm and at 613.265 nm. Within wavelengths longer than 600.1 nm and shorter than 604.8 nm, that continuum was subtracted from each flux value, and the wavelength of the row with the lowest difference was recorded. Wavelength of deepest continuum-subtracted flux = 602.488 nm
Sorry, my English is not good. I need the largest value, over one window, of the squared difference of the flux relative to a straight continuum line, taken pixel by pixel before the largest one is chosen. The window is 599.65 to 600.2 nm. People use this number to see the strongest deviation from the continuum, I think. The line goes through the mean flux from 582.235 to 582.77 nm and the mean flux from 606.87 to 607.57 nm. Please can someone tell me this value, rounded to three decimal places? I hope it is 0.003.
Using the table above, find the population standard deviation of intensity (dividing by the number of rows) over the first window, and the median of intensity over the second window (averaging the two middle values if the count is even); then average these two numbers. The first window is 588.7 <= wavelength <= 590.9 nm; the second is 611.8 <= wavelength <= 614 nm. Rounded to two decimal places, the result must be 7.54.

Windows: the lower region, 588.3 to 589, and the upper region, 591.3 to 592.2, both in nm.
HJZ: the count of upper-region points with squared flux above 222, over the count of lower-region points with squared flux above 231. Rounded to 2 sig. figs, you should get 7.0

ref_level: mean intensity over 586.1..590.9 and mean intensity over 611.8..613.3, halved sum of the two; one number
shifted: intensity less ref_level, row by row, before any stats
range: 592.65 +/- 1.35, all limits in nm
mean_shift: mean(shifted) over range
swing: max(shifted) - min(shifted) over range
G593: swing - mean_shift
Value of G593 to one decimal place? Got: -0.1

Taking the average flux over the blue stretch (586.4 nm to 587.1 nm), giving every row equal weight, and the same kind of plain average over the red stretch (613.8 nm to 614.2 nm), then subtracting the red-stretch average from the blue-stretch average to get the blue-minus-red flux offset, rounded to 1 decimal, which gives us 1.0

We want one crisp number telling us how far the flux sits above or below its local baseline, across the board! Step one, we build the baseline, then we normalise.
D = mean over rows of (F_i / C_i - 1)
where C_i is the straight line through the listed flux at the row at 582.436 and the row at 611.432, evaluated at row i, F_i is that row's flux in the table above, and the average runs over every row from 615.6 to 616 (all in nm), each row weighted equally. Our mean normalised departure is -0.020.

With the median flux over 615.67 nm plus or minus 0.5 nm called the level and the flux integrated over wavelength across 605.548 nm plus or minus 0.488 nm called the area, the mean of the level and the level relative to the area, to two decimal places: 7.74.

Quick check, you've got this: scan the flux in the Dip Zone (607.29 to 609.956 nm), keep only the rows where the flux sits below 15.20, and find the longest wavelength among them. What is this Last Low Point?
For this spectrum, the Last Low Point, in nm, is 609.885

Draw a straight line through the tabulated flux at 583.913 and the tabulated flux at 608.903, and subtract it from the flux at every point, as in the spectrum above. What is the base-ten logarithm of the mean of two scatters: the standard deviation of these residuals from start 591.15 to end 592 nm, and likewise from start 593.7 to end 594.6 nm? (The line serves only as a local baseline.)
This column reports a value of -1.3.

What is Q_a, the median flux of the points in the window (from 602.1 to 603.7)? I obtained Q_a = 15.00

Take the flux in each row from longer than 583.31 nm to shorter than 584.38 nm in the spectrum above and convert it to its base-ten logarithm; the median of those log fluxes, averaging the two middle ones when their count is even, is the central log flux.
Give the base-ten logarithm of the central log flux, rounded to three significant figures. 0.0752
